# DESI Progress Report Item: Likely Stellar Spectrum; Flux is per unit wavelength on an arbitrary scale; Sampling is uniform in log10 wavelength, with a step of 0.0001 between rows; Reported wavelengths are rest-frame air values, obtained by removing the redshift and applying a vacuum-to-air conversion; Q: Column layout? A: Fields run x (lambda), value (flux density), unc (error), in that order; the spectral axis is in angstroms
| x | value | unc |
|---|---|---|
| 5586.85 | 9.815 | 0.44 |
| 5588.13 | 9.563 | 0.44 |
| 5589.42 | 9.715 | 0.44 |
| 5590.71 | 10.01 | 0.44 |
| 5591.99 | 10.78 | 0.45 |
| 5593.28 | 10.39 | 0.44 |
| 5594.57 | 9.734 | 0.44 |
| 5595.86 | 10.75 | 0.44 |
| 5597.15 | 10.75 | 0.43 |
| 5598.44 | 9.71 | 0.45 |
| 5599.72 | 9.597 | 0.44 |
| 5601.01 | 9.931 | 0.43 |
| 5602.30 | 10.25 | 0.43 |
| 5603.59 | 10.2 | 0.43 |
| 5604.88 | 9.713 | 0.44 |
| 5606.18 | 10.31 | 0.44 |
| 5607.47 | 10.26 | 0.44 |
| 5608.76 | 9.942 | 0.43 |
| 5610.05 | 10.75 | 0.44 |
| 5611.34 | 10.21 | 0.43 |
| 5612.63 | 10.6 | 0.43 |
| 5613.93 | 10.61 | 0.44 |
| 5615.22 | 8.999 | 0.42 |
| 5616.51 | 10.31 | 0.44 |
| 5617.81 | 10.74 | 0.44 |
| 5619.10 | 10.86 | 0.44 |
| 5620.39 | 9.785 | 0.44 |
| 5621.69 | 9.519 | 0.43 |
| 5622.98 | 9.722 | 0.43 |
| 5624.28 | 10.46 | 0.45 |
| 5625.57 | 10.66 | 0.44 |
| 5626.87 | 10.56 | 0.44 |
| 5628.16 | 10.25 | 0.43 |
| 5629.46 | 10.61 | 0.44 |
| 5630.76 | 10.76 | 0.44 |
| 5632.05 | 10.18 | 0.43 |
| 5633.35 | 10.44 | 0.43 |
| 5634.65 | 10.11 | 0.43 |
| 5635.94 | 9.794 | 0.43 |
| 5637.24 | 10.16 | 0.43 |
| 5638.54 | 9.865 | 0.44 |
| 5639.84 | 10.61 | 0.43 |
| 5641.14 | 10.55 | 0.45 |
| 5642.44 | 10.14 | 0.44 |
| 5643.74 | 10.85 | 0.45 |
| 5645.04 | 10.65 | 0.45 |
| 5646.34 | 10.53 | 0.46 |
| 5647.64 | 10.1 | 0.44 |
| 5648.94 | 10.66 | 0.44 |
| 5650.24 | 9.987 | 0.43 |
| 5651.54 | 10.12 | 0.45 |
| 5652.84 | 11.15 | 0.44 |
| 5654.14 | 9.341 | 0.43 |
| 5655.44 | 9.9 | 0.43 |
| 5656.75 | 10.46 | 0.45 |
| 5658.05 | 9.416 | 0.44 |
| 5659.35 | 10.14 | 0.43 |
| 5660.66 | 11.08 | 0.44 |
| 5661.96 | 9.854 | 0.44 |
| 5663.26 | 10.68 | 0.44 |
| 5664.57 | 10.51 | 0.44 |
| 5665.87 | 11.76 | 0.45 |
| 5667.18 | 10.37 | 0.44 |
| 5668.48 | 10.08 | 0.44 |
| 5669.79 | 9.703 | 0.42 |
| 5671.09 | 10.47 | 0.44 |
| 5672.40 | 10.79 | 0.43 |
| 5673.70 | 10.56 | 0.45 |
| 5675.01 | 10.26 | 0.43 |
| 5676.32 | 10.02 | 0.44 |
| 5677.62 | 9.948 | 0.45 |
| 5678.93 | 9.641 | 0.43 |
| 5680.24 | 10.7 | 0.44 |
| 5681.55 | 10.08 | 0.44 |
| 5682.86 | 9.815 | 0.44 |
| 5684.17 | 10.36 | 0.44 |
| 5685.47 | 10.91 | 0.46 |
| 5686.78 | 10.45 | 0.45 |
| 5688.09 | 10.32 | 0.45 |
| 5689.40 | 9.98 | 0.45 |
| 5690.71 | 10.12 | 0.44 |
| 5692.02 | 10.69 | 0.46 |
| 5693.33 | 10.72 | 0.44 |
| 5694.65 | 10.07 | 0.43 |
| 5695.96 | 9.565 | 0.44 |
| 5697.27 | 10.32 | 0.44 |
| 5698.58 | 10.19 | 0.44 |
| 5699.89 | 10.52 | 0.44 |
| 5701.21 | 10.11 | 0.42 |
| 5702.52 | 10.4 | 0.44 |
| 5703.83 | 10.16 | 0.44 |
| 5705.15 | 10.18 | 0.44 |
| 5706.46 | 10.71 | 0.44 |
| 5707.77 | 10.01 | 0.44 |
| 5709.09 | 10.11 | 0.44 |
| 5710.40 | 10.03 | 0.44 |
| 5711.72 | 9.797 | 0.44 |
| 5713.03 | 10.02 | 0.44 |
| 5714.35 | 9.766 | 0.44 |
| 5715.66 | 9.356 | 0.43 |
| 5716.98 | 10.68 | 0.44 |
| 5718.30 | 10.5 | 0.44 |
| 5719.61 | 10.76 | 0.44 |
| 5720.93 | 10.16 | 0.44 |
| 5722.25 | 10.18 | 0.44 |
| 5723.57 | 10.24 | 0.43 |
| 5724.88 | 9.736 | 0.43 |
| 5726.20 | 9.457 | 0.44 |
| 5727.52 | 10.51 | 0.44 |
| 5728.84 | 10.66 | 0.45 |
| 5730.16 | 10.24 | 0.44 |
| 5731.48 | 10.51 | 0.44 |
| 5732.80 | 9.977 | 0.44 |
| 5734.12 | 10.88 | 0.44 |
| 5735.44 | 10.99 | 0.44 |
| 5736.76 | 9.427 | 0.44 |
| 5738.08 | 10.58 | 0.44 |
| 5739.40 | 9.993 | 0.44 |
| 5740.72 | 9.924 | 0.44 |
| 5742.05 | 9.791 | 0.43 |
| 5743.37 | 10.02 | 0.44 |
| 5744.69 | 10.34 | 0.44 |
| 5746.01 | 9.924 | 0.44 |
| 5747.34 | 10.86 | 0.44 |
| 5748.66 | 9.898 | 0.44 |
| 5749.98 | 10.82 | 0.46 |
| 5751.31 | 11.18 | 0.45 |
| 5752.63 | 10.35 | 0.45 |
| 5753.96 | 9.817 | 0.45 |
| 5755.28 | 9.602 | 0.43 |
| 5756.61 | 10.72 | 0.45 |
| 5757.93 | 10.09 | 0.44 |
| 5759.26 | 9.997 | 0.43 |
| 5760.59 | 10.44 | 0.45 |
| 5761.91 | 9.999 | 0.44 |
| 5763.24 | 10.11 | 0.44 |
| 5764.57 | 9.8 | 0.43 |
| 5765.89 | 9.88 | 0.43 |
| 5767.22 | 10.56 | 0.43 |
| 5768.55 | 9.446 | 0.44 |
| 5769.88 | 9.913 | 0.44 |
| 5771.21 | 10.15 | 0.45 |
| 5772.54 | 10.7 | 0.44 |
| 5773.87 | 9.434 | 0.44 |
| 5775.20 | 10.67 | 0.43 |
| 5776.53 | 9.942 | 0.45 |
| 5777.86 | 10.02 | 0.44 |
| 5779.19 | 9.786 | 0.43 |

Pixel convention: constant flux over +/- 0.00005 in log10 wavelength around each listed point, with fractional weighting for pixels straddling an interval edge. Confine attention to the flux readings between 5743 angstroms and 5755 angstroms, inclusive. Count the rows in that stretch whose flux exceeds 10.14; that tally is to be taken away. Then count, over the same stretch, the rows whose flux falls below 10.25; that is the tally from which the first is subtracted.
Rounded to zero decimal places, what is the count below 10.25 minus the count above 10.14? -1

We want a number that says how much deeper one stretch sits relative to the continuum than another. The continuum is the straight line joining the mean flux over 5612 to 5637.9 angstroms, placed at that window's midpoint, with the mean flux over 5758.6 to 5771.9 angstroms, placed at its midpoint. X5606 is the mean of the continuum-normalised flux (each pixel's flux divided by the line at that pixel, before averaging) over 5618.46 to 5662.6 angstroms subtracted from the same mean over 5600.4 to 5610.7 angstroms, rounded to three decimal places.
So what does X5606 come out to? -0.016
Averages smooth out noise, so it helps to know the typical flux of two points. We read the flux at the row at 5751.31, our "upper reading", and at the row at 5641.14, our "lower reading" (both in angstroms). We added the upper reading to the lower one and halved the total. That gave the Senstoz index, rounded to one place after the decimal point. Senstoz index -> 10.9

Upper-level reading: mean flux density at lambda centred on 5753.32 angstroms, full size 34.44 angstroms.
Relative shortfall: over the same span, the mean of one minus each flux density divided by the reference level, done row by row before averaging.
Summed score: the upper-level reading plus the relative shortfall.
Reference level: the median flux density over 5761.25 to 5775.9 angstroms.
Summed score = 10.1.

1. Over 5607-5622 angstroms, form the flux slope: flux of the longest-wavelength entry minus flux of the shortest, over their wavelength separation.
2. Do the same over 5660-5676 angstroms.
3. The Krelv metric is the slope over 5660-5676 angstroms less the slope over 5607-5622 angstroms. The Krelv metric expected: -0.01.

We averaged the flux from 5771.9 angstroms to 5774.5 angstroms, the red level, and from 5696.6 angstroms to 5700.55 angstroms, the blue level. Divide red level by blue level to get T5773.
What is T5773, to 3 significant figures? 0.973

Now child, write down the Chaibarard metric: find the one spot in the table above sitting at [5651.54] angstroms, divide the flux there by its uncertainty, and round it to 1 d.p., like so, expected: 22.5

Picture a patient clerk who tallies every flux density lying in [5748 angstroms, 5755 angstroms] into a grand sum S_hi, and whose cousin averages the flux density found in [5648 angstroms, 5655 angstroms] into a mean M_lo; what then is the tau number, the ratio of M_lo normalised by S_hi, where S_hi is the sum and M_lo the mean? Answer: 0.197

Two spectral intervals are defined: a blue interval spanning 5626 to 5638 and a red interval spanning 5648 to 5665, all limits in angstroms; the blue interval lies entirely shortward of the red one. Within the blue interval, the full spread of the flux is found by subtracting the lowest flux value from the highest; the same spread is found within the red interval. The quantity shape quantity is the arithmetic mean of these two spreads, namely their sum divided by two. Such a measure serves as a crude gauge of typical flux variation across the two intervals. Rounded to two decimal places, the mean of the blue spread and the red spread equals 1.39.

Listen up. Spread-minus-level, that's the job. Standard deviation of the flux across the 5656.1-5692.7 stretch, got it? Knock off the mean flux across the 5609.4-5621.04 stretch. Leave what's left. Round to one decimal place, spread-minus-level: -9.8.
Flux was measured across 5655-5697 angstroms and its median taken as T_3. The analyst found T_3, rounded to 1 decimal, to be 10.3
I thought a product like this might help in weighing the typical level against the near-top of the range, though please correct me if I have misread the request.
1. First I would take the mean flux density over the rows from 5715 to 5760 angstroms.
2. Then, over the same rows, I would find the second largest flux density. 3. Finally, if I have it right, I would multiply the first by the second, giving 112.5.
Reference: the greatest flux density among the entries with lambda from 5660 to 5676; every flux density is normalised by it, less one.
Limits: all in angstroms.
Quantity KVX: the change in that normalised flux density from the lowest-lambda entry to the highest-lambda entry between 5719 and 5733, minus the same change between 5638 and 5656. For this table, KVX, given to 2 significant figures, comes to -0.070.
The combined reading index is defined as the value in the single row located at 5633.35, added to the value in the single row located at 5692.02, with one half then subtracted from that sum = 20.6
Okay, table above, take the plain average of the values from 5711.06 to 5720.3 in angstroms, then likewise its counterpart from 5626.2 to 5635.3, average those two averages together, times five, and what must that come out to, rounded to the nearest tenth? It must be 51.4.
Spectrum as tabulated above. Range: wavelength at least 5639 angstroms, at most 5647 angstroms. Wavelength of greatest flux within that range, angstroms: 5643.74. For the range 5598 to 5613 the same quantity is 5610.05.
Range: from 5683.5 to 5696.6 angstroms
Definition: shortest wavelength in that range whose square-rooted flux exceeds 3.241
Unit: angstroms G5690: 5685.47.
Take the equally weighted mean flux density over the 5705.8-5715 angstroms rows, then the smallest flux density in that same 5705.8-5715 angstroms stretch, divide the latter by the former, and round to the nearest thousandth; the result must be 0.970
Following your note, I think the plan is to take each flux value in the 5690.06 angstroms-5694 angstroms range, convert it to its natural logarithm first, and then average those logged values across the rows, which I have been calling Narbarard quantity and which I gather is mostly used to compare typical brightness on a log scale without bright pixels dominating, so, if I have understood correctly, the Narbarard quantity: 2.35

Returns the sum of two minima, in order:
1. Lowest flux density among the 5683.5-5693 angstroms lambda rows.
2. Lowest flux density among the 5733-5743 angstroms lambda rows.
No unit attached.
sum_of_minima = 19.4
